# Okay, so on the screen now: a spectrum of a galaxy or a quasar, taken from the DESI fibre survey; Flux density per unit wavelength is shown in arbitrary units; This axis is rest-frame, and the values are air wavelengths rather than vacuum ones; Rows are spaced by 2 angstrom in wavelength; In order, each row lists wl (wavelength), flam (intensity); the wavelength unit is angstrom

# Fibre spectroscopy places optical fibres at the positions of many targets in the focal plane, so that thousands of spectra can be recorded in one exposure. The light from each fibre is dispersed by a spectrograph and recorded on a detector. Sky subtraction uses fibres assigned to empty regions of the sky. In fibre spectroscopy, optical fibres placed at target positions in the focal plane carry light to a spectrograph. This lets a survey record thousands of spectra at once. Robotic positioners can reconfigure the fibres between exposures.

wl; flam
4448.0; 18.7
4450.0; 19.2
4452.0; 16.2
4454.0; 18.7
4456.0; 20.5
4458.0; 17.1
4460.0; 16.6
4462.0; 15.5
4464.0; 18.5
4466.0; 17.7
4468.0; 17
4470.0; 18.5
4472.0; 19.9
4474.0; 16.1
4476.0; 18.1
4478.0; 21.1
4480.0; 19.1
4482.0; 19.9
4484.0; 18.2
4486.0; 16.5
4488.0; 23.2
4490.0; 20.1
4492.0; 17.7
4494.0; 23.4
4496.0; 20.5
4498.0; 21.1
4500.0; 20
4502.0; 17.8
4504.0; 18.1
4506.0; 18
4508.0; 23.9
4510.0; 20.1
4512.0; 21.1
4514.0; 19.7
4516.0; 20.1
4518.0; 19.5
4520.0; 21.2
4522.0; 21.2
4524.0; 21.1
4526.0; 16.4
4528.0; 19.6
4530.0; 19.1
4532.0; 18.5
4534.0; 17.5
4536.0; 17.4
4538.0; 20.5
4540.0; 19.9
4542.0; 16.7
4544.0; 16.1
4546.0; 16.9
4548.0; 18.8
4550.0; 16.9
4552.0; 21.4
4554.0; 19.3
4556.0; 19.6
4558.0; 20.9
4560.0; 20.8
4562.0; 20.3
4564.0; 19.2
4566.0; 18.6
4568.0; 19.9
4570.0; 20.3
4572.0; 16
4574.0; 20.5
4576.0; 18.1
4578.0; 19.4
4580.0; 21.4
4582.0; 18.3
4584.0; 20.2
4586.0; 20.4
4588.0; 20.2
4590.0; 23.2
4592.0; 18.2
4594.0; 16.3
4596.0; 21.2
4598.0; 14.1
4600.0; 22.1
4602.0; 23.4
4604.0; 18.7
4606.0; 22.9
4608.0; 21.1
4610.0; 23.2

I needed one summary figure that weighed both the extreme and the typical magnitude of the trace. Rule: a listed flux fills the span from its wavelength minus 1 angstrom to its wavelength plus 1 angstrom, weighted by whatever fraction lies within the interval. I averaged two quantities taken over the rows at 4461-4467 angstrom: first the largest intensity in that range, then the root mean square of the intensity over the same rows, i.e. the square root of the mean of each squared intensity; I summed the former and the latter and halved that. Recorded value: 17.9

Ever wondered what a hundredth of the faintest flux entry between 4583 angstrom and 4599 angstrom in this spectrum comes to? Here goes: 0.141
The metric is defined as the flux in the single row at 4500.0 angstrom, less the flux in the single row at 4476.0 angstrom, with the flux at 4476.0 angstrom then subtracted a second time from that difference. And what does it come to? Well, -16.2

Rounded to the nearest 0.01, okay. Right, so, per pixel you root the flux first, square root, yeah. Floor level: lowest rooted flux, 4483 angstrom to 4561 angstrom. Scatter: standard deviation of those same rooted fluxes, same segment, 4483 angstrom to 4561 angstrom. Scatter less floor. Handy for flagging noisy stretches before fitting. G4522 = -3.79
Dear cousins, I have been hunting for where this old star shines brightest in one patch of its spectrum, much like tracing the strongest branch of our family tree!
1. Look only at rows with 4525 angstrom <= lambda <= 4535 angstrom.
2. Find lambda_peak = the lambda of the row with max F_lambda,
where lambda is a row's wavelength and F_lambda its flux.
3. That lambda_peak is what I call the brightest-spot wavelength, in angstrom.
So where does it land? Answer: 4528.0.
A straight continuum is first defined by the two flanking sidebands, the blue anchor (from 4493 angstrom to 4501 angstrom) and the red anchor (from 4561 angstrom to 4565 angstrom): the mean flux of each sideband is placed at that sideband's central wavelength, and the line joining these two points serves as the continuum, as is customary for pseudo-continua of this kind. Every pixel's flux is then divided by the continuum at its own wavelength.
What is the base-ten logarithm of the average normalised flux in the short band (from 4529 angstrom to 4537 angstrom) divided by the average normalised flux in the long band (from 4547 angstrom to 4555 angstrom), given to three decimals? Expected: -0.032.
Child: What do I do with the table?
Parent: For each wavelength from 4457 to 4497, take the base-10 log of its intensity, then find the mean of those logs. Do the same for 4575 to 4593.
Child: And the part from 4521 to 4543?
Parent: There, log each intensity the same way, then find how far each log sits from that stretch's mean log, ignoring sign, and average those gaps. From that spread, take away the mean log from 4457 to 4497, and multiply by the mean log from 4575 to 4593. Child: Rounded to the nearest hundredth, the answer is -1.60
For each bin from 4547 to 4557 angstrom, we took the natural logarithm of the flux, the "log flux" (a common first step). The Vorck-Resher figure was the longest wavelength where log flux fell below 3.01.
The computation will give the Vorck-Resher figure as 4556.0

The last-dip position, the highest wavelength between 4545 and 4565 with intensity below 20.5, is 4564.0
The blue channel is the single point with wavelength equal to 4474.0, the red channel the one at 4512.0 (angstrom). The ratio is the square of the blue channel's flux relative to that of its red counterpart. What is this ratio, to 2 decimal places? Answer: 0.58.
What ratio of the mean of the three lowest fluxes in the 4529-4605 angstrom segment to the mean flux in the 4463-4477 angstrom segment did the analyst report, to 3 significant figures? 0.857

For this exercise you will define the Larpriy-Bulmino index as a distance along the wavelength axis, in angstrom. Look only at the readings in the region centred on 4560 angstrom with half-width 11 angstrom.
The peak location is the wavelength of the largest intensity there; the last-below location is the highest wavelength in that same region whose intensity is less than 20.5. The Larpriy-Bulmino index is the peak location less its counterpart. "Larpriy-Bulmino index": -18 angstrom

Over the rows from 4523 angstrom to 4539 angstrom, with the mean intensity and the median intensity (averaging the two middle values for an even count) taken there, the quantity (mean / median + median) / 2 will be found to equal 9.9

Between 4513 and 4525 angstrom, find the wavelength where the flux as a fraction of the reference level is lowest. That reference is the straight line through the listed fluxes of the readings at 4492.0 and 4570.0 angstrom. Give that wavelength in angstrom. 4518.0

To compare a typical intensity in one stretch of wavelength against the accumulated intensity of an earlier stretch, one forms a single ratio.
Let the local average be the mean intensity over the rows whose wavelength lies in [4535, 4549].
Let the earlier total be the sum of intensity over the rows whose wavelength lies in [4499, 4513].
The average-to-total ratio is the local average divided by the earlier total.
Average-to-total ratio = 0.130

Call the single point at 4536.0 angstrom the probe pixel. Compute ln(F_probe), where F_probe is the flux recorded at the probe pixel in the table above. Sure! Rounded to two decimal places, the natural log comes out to 2.86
